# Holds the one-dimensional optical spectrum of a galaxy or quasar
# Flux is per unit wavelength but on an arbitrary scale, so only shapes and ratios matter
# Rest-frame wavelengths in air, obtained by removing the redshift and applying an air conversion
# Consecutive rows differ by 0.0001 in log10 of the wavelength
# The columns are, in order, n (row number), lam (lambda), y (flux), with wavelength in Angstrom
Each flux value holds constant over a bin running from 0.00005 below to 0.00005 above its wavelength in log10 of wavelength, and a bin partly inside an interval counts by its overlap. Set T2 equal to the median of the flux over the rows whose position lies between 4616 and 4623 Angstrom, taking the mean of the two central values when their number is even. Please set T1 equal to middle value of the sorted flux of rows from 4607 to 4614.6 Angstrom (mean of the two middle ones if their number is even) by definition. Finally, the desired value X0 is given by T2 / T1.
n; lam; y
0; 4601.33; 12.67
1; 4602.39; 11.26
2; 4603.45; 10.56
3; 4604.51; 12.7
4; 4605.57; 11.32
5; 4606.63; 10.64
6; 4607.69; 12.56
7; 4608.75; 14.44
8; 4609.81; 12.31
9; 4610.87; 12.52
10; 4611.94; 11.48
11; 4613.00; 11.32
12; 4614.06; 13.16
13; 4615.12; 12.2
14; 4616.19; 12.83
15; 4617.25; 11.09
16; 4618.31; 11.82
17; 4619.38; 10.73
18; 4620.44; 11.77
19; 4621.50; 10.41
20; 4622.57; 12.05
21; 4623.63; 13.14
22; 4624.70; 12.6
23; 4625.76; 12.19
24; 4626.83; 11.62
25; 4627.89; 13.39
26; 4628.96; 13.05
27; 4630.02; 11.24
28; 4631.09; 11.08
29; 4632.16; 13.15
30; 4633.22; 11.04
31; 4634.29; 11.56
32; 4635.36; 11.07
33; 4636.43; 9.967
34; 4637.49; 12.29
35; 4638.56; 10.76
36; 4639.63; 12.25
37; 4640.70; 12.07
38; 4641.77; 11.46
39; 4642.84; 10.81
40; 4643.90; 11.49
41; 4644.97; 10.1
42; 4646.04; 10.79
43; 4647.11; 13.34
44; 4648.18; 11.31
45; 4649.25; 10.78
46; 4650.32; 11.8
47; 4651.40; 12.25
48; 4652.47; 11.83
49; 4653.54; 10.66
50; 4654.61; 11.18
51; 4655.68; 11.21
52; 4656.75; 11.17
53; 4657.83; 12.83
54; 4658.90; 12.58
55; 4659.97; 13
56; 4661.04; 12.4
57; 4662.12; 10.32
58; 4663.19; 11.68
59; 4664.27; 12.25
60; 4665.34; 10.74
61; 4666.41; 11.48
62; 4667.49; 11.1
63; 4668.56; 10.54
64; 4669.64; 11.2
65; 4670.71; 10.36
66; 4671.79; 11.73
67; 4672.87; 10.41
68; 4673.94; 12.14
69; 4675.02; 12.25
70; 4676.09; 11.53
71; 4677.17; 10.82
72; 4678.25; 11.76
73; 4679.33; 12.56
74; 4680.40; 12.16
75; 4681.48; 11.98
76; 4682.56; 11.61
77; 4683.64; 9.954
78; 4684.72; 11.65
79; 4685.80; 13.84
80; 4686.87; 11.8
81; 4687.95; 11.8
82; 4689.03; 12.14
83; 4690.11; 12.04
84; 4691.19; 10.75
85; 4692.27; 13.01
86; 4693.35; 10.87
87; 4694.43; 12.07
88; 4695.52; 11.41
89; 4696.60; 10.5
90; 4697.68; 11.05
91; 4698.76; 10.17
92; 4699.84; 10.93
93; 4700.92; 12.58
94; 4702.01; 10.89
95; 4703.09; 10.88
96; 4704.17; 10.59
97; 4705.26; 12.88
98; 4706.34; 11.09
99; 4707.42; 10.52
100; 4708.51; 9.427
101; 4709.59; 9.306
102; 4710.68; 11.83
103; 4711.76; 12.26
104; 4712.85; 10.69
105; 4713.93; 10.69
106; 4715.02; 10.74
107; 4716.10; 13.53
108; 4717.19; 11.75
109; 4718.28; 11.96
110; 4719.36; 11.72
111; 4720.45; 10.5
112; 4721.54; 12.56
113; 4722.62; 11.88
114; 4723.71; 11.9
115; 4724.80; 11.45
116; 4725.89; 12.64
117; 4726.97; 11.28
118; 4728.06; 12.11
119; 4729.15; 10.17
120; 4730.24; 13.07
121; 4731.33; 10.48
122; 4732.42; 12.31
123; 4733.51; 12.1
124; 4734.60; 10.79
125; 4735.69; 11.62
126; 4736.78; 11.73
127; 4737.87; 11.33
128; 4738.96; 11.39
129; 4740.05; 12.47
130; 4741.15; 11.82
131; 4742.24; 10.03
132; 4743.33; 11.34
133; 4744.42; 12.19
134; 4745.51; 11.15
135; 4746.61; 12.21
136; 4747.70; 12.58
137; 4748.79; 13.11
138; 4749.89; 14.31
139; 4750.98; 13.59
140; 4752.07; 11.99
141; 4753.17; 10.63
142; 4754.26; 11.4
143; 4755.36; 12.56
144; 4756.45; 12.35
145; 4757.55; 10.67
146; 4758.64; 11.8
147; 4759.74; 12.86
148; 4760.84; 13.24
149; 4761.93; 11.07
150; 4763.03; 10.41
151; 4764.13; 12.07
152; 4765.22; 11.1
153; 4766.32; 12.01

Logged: 0.94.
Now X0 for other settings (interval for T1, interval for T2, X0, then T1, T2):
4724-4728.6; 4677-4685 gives 0.99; 11.8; 11.7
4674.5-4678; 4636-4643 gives 0.99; 11.5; 11.5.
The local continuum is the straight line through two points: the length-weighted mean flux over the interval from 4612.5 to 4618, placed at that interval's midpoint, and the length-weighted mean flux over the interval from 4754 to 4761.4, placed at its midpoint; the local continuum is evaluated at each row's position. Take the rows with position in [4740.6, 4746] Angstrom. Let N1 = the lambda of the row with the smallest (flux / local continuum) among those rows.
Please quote 4742.24 Angstrom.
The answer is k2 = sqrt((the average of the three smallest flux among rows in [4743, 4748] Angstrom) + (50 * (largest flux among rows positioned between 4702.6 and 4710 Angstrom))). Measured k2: 25.6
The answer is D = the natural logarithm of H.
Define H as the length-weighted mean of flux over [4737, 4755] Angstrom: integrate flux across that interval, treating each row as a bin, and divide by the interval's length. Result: 2.48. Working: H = 12.0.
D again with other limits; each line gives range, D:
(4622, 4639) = 2.48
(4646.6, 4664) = 2.47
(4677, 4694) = 2.47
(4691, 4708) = 2.42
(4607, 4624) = 2.49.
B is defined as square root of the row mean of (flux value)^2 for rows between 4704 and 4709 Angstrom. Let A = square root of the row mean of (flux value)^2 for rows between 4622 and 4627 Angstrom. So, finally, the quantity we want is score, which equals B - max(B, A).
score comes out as -1.37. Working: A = 12.3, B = 11.0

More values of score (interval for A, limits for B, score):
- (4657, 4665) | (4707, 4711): -1.86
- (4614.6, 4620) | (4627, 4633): 0.00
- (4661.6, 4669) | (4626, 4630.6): 0.00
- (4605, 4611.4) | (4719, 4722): -0.73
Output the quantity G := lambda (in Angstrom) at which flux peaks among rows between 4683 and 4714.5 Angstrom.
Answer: 4685.80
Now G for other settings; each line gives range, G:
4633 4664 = 4647.11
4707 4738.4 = 4716.10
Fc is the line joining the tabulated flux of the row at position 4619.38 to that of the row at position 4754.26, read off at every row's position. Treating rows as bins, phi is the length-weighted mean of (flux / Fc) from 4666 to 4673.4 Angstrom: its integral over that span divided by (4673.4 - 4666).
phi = 0.998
